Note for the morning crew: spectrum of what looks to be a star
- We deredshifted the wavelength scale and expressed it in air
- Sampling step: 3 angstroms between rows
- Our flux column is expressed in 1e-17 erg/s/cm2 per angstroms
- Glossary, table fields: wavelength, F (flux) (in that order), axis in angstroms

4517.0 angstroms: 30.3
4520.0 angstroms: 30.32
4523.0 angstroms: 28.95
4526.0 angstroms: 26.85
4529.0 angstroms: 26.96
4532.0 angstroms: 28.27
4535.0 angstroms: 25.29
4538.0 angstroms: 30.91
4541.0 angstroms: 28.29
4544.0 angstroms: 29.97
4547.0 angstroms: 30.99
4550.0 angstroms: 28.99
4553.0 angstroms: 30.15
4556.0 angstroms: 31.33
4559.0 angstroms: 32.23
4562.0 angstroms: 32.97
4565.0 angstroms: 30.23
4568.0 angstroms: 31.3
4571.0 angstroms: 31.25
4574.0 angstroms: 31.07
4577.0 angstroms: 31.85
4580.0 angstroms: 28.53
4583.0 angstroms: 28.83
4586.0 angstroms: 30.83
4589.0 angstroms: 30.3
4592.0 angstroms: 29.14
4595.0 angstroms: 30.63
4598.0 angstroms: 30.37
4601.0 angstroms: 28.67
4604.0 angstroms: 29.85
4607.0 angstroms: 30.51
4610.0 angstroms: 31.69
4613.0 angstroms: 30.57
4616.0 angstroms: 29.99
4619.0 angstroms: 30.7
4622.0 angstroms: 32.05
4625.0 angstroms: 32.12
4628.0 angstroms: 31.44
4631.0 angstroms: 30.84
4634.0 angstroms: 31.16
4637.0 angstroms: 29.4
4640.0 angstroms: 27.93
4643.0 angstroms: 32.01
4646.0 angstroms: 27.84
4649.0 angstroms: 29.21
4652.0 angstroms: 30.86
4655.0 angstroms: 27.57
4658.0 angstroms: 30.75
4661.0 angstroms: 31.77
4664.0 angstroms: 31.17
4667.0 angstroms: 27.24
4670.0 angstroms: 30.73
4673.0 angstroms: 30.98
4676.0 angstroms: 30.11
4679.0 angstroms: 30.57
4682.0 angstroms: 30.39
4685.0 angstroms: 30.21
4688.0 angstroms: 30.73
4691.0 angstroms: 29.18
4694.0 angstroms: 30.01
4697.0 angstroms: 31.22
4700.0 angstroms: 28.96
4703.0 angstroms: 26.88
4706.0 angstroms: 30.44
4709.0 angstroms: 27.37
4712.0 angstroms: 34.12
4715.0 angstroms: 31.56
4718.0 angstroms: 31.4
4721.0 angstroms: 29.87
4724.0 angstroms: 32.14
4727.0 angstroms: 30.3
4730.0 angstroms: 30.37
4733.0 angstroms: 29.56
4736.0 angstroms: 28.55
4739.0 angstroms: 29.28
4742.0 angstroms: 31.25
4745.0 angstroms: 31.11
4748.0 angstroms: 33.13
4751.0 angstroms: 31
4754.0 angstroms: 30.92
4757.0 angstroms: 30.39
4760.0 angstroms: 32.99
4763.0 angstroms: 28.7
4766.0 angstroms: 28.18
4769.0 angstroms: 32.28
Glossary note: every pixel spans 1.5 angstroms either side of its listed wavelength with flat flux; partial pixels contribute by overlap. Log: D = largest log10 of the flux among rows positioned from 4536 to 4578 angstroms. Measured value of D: 1.52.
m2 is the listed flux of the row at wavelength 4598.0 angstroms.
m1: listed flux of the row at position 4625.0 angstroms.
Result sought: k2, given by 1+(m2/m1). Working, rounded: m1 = 32.12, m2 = 30.37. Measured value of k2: 1.95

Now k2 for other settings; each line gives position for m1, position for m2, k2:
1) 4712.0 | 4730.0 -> 1.89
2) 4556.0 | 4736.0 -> 1.91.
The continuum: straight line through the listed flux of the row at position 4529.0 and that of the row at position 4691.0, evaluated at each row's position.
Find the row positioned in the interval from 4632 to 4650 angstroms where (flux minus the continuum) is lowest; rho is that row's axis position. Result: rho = 4646.0 angstroms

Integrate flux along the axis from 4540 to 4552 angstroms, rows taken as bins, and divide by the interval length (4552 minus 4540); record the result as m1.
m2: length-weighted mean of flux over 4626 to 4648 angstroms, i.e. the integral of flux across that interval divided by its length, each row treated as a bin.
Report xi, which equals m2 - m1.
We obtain 0.5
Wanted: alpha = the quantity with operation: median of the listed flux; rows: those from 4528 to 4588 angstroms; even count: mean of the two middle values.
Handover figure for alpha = 30.53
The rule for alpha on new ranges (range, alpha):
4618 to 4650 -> 30.84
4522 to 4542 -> 28.27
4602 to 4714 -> 30.57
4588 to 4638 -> 30.57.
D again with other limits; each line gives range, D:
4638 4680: 1.51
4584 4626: 1.51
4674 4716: 1.53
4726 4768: 1.52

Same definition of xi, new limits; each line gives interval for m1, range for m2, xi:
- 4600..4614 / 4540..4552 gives -0.7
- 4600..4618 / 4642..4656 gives -0.8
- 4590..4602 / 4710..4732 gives 1.5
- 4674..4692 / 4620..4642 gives 0.5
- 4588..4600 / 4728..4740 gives -0.6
